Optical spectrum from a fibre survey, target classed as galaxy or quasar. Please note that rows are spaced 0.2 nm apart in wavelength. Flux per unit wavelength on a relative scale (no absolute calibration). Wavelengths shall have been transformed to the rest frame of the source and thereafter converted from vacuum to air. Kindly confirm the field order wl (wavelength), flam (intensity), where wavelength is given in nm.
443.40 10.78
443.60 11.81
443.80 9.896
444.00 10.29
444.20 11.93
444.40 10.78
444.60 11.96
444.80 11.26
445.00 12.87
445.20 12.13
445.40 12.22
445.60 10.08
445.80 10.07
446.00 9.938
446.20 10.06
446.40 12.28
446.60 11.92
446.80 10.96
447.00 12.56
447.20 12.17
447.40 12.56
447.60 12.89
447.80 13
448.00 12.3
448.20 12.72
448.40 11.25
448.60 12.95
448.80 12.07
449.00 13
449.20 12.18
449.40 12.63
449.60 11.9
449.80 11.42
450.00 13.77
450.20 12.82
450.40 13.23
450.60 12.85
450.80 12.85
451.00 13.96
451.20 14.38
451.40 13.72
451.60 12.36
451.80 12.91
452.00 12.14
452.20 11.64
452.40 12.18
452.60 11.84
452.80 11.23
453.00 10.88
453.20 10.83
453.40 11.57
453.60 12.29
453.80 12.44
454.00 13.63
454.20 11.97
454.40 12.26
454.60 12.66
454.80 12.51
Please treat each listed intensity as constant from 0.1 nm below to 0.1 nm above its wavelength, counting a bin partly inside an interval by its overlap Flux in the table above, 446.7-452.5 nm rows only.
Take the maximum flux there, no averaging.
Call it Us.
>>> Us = 14.38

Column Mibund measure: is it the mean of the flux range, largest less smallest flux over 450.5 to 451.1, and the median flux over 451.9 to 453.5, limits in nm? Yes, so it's 6.36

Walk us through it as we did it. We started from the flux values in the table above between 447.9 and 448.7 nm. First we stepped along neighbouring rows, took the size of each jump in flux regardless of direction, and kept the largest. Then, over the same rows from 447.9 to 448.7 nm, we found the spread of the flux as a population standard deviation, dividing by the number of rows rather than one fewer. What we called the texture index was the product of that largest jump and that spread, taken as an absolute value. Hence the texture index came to 1.11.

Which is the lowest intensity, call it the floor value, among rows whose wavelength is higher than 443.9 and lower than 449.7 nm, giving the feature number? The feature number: 9.938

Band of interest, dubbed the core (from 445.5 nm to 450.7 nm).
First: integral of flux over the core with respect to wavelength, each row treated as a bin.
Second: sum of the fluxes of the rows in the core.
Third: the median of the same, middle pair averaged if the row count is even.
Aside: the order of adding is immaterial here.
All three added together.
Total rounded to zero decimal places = 389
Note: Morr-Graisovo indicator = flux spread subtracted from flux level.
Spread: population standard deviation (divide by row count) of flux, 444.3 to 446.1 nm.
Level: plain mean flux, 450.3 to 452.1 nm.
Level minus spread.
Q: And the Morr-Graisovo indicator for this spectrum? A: 12.1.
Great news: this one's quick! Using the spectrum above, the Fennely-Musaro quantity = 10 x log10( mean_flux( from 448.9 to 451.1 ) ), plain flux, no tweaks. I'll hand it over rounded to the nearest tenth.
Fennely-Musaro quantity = 11.1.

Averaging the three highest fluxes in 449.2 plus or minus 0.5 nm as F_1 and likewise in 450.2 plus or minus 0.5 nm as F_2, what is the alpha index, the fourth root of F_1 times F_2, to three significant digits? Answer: 3.60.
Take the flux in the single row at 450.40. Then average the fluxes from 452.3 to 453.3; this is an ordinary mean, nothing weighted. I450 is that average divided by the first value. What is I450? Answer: 0.86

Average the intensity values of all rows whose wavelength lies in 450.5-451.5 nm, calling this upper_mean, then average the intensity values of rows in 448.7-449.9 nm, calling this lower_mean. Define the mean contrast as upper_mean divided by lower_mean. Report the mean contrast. 1.11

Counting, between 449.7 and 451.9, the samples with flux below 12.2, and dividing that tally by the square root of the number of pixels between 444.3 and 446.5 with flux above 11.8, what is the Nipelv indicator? 0.45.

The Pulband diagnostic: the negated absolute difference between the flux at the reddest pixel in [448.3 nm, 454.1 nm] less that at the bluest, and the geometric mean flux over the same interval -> -10.0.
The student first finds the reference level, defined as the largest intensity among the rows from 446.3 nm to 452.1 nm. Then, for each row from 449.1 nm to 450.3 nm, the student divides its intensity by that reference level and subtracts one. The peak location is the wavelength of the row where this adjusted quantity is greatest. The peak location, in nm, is 450.00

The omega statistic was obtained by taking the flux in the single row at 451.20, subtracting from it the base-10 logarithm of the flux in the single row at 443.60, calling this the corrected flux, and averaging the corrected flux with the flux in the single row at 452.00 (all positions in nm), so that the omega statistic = 12.7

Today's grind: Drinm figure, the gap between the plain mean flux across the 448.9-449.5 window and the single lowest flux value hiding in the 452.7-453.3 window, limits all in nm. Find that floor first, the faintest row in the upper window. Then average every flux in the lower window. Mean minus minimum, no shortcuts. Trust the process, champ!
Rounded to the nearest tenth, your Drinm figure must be 1.8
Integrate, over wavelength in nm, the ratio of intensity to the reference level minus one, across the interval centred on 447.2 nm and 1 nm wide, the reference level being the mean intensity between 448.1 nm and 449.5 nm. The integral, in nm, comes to -0.014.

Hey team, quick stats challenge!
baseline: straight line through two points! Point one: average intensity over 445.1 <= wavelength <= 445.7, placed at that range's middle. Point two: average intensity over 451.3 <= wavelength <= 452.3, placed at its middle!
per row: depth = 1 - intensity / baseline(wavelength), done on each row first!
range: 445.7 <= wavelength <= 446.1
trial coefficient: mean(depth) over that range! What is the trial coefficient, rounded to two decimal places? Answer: 0.13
